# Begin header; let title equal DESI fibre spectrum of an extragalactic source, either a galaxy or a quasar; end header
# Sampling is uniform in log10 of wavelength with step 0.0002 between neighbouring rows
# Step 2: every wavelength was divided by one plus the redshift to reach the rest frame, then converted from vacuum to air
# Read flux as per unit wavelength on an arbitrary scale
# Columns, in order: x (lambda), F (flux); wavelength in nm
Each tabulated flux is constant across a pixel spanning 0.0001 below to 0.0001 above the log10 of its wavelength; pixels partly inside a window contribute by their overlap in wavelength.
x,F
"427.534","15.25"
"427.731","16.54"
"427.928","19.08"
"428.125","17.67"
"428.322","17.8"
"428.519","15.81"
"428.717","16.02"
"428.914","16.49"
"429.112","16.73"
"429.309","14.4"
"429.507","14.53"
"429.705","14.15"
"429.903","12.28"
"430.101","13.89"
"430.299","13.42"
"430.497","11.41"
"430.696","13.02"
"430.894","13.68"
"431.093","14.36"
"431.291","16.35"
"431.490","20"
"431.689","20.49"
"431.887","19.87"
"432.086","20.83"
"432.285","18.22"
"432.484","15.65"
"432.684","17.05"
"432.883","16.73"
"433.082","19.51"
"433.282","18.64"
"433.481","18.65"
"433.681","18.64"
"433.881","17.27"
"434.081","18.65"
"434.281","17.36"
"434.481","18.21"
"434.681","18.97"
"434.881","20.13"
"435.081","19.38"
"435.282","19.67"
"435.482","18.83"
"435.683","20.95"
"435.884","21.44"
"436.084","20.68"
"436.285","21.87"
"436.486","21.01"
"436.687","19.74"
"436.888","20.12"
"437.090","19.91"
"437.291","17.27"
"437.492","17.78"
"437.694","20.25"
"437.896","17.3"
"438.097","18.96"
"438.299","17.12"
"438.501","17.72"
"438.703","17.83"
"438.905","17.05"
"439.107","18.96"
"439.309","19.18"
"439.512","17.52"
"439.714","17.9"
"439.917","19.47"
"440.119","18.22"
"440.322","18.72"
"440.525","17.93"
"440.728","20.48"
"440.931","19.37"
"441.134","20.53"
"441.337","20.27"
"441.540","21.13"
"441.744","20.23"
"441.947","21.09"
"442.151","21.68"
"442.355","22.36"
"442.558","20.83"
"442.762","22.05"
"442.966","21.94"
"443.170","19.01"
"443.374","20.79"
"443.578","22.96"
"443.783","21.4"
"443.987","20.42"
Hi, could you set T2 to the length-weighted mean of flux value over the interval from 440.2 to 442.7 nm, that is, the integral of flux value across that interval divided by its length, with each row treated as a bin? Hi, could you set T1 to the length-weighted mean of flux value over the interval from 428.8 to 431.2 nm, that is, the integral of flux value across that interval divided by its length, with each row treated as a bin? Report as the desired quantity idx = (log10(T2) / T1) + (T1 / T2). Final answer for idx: 0.78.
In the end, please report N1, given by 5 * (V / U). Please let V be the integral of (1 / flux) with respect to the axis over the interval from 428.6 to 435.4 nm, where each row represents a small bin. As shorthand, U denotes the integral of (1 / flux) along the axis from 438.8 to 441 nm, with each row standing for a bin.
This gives 17.4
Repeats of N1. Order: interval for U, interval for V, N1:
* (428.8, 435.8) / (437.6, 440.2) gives 1.7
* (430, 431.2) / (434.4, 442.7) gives 23.6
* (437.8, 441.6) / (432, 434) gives 2.7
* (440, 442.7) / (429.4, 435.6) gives 13.9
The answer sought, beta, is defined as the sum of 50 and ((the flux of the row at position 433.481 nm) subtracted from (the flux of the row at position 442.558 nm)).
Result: 52.2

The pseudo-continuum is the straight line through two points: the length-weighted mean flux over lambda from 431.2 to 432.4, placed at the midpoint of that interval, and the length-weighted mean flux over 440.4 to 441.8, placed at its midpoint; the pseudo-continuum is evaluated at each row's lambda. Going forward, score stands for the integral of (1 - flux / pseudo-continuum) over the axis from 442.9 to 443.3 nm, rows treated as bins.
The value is -0.01 nm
